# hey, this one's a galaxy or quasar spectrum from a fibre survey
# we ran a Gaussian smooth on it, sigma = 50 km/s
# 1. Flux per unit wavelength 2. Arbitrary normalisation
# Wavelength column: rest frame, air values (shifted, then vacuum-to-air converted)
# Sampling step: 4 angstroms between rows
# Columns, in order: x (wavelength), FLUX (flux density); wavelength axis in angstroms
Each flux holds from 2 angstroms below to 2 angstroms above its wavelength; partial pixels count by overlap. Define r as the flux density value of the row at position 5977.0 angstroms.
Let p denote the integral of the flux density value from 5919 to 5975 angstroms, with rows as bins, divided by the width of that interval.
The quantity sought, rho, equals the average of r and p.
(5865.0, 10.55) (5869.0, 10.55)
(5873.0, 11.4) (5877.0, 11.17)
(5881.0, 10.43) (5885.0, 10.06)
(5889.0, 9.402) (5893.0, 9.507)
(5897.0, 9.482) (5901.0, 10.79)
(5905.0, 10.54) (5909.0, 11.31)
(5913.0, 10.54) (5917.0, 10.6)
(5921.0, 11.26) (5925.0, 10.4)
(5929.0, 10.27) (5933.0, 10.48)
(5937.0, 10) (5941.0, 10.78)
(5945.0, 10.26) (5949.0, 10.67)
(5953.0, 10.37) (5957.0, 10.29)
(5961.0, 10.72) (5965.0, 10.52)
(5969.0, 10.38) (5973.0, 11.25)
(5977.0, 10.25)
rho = 10.4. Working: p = 10.5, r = 10.25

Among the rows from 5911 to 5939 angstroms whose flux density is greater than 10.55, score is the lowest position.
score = 5917.0 angstroms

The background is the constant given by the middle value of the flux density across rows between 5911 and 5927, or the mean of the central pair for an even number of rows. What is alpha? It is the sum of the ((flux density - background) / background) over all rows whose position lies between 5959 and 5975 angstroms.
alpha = 0.06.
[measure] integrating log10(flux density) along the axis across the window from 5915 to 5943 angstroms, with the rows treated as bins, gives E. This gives 28.63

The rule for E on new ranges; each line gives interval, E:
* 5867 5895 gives 28.40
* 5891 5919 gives 28.45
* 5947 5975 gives 28.70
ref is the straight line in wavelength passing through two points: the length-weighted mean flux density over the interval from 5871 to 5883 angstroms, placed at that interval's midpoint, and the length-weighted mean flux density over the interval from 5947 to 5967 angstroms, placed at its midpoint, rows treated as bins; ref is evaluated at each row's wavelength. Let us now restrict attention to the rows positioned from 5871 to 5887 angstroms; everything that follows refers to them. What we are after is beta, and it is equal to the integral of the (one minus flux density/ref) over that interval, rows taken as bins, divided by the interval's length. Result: 0.020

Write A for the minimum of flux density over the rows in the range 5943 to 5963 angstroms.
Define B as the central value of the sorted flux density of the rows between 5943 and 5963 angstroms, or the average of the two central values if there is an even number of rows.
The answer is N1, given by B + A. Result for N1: 20.6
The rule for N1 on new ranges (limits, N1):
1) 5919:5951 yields 20.4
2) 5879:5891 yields 19.5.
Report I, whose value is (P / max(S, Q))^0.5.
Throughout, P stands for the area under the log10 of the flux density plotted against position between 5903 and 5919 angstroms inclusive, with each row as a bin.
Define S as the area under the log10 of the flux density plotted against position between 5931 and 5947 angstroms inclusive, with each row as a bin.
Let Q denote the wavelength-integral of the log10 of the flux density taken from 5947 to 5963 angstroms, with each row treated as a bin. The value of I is 1.00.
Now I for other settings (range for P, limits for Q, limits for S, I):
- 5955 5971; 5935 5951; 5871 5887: 0.99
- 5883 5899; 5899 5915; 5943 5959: 0.98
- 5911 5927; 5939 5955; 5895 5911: 1.00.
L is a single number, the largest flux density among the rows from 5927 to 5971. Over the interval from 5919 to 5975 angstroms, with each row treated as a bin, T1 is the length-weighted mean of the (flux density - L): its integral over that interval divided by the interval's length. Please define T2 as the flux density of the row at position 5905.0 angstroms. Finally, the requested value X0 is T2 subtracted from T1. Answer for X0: -10.8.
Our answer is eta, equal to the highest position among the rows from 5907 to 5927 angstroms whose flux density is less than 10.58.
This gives 5925.0 angstroms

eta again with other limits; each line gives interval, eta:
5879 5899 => 5897.0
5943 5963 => 5957.0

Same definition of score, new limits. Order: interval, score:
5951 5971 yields 5961.0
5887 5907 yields 5901.0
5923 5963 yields 5941.0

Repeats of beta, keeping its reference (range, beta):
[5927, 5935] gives 0.028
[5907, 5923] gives -0.015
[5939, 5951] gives 0.002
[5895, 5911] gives 0.029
